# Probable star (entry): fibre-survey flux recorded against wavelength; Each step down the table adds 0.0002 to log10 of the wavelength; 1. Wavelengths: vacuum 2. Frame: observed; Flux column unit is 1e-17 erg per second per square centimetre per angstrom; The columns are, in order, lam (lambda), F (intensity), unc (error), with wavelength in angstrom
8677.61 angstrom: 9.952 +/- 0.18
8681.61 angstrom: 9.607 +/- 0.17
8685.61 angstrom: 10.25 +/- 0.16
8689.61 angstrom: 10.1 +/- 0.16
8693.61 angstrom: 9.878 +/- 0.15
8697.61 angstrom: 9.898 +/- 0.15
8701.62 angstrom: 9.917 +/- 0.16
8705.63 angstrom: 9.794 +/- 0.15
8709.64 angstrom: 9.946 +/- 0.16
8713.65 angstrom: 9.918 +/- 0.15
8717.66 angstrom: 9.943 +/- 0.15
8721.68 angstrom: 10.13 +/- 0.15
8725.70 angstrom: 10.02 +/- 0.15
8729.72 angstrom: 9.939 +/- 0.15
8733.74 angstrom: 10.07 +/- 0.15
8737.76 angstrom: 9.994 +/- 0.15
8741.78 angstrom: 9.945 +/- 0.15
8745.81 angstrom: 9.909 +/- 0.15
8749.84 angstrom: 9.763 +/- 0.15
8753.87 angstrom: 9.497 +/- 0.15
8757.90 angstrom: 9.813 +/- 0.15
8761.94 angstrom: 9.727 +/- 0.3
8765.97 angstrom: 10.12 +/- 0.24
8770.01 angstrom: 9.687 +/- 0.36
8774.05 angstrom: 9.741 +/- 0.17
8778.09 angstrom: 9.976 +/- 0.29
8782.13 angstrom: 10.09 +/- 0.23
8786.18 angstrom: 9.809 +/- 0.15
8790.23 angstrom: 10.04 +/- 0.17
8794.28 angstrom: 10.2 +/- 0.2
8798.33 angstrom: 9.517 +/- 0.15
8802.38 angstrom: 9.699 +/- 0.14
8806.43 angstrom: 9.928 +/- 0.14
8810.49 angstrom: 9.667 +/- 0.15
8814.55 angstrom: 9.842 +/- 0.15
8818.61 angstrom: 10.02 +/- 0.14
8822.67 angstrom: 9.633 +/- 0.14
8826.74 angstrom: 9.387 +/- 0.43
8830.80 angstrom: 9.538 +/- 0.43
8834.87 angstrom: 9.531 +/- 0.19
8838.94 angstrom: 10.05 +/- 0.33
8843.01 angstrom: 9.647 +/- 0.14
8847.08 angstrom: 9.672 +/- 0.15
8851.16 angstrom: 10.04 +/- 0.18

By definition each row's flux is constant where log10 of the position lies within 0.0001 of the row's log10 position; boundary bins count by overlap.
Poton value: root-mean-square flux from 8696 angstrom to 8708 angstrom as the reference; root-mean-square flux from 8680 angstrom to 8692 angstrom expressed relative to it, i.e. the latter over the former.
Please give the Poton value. 1.01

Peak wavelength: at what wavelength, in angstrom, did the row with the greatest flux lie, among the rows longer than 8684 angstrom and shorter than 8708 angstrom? 8685.61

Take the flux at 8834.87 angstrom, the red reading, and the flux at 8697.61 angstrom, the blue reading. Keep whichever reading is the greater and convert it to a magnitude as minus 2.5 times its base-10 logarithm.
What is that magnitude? -2.489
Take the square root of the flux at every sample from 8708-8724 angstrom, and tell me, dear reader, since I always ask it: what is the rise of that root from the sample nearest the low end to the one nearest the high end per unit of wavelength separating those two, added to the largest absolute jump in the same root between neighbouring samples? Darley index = 0.032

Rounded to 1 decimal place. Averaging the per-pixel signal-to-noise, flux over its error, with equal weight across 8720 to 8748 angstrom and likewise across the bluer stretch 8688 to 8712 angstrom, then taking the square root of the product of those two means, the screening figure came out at 65.4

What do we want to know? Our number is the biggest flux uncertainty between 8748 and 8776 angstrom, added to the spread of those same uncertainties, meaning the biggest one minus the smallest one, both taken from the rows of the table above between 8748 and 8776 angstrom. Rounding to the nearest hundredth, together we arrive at 0.57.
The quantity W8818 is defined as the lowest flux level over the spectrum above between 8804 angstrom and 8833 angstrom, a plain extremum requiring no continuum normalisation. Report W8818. 9.387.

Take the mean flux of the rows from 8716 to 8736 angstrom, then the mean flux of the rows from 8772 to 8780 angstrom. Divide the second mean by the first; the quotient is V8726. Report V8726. 0.984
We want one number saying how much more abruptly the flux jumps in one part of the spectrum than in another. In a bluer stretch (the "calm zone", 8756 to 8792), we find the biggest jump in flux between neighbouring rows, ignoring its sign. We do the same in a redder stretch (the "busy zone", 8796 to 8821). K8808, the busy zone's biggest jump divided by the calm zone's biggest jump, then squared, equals 0.4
